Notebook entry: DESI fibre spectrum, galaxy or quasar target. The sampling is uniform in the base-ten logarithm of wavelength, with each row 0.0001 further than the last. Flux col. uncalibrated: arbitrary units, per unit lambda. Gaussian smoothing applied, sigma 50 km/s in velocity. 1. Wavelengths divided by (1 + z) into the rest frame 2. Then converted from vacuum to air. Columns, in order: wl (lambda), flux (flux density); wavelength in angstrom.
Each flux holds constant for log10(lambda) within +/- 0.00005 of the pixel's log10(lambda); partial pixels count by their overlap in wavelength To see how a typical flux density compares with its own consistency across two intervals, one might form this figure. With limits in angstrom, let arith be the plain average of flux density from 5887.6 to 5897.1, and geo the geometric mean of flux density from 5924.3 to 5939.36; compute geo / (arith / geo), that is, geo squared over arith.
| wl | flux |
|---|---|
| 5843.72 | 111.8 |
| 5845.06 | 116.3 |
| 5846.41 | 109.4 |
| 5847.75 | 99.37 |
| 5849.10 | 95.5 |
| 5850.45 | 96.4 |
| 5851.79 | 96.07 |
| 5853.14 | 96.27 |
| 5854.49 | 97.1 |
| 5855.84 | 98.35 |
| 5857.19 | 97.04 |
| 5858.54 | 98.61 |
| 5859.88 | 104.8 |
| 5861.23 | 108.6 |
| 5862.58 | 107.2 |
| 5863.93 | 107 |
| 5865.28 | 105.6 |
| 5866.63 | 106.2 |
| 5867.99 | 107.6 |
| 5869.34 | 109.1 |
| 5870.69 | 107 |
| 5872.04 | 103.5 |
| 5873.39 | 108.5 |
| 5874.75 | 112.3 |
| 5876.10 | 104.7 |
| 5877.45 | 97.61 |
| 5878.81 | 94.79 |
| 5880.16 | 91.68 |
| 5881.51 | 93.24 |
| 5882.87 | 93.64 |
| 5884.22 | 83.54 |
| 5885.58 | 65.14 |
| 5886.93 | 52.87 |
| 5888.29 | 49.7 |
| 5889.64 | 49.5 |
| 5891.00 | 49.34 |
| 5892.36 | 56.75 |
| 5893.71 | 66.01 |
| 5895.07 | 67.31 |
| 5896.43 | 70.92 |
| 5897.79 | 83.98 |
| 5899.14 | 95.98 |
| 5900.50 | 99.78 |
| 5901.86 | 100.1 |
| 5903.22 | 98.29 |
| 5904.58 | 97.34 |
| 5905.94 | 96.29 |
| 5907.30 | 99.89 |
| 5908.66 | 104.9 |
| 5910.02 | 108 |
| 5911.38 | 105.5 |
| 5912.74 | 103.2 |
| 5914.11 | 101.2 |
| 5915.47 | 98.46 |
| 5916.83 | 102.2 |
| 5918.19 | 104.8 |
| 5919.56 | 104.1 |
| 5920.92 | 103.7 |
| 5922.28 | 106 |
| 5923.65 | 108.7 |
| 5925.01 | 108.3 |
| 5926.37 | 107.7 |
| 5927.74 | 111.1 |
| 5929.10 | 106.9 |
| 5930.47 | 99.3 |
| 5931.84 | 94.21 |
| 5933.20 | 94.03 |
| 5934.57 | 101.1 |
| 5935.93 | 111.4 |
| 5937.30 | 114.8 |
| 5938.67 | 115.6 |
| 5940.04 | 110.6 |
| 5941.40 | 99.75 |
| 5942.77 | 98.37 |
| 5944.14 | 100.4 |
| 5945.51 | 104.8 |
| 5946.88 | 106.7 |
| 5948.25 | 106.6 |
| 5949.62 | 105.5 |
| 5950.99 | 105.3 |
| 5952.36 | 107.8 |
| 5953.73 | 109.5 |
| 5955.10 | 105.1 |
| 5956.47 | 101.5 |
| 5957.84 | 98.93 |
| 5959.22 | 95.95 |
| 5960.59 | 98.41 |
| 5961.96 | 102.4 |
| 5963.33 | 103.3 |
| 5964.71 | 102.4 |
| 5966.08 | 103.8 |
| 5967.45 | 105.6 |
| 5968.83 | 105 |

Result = 191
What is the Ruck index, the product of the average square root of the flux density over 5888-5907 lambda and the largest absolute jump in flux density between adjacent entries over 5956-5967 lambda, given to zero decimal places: 35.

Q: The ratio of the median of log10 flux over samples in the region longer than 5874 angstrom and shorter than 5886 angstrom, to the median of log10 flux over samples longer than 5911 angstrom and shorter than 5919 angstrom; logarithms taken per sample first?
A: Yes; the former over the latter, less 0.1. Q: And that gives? 0.880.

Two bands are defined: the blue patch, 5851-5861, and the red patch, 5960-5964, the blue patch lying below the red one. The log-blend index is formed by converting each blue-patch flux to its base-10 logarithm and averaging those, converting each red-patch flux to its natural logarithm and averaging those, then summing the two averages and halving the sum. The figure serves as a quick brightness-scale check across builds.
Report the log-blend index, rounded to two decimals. 3.31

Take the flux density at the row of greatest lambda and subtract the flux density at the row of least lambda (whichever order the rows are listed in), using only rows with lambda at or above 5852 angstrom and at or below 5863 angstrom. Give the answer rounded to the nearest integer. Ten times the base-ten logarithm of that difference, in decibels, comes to 10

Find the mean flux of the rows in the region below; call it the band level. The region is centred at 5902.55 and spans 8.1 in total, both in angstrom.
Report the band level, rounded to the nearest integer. 98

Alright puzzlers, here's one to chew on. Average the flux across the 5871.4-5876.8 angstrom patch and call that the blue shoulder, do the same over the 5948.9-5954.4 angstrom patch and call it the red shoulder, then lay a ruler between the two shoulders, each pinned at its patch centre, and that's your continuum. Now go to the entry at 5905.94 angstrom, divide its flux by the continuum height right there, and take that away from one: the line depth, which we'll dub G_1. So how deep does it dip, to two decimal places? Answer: 0.10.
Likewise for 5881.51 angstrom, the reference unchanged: 0.13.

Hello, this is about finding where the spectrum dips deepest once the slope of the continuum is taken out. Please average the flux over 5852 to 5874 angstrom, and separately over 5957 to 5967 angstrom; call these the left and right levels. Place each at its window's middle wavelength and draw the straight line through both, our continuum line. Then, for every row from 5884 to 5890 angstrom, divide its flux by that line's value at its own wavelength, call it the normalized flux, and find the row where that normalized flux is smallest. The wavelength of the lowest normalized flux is 5889.64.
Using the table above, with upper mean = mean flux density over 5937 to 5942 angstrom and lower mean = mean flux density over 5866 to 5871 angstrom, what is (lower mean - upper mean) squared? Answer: 7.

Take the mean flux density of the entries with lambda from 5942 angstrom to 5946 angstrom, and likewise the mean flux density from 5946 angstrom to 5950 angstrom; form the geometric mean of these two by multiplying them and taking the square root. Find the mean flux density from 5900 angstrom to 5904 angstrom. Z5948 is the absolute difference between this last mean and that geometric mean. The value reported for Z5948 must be 4.3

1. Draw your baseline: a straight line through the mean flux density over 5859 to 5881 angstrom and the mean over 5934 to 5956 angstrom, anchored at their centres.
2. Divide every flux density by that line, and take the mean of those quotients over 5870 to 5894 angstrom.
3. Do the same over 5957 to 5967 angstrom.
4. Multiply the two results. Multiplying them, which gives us 0.74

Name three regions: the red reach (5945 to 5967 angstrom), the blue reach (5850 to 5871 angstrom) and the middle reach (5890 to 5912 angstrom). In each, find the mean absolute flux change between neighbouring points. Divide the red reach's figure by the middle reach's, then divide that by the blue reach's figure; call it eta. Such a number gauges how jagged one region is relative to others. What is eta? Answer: 0.28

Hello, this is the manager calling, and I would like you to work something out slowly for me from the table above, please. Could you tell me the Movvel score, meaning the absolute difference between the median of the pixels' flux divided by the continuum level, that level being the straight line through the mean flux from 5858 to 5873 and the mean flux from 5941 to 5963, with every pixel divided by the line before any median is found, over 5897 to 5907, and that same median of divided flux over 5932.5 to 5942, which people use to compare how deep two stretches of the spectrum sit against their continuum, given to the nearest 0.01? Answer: 0.14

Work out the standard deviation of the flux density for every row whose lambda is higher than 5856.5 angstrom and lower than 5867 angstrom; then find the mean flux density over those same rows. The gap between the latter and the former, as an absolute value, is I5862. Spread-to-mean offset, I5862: 100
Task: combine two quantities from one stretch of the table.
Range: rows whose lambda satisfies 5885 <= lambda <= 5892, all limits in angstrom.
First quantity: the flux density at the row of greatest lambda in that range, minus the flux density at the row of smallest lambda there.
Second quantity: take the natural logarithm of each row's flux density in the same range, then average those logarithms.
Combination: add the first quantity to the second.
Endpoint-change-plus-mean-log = -12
